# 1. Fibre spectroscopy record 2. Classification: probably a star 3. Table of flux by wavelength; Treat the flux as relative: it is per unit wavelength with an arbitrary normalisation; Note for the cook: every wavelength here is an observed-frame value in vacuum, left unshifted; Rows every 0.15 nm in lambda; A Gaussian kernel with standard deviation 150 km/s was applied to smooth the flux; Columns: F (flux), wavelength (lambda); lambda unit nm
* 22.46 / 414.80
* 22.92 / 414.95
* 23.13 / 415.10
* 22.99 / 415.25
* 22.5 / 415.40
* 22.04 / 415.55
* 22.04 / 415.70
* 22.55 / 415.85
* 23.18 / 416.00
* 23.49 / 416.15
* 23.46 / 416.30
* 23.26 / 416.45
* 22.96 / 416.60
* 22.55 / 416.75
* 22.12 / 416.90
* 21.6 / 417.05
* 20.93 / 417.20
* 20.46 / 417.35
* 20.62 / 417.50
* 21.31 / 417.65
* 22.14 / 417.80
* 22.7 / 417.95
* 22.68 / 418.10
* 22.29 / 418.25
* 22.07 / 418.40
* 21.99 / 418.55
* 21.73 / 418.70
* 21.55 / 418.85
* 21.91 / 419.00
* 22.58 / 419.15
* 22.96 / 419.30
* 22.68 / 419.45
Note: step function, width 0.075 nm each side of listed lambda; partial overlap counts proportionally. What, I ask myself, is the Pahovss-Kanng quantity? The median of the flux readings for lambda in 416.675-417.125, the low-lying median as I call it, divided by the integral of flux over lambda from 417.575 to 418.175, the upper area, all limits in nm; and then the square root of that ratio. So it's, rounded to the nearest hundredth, 1.29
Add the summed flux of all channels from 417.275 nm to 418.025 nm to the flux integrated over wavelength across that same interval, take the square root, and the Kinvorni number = 11.1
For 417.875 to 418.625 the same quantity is 11.3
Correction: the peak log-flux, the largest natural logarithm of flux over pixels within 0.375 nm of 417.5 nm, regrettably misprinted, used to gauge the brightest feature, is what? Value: 3.10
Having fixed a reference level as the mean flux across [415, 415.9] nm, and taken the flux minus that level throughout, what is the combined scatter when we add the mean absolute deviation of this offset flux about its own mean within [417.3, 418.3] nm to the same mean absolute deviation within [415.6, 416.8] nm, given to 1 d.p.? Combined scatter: 1.2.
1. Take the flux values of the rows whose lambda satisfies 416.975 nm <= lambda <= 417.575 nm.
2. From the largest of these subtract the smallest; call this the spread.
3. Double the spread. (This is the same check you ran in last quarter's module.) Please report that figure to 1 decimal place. 2.3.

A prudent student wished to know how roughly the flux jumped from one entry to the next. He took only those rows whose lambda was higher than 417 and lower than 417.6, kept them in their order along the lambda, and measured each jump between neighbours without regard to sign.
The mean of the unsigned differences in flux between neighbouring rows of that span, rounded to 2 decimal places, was 0.43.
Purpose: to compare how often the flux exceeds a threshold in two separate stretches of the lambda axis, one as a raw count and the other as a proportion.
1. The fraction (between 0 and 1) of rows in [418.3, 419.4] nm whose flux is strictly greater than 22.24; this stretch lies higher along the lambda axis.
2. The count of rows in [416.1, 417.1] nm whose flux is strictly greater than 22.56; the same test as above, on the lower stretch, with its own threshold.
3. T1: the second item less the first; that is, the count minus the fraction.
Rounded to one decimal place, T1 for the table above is 3.7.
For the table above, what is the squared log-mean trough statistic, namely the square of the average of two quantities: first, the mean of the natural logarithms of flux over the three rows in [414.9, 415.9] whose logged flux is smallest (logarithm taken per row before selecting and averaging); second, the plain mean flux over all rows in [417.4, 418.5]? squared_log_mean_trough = 157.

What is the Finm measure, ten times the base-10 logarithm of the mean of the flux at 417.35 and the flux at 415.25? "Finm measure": 13.4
